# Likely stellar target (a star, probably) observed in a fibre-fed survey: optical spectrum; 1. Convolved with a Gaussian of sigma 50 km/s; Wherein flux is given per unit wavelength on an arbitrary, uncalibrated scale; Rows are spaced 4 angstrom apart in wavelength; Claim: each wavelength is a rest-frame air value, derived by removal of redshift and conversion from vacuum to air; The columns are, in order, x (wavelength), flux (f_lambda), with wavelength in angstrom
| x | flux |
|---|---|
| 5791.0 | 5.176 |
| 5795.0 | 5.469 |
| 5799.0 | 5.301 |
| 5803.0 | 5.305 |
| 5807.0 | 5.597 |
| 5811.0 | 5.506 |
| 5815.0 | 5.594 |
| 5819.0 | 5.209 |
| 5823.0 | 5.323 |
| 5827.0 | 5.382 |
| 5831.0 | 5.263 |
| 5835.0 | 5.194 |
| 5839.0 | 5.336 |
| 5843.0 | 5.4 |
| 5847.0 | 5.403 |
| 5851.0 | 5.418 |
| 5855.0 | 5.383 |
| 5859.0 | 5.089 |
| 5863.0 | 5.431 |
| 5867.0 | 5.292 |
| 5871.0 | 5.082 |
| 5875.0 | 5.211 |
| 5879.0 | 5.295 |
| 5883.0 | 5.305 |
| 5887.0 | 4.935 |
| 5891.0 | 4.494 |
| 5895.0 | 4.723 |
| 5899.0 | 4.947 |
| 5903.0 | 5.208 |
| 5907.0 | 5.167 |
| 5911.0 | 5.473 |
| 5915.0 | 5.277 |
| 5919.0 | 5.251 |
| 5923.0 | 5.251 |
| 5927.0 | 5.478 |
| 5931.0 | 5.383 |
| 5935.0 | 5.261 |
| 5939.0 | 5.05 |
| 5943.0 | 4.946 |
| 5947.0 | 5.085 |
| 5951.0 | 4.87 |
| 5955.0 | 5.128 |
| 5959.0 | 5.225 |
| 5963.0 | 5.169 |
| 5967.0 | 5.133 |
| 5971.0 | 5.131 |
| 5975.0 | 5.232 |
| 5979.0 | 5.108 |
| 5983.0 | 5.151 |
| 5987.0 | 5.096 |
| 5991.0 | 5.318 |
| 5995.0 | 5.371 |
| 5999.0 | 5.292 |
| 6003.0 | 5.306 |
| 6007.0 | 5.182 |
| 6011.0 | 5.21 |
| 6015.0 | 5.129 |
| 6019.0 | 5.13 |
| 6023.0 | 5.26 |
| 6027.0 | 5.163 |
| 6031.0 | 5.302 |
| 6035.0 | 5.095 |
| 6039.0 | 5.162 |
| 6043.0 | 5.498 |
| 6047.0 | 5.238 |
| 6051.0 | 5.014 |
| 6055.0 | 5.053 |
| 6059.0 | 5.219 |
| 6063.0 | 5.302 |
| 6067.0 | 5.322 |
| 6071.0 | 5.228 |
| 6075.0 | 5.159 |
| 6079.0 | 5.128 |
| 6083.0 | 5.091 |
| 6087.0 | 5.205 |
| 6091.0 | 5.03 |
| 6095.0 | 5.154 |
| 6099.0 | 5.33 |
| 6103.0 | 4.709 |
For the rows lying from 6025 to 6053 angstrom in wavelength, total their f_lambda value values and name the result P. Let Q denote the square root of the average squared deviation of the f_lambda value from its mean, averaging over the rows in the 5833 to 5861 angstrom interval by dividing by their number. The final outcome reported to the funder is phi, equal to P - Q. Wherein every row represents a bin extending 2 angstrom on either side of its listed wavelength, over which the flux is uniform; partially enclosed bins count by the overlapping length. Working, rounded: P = 36.5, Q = 0.117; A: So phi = 36.4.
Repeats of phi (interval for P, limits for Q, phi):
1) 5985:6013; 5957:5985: 36.7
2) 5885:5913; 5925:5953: 34.7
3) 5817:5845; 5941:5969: 37.0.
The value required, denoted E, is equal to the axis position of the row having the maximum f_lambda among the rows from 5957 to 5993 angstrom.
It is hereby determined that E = 5991.0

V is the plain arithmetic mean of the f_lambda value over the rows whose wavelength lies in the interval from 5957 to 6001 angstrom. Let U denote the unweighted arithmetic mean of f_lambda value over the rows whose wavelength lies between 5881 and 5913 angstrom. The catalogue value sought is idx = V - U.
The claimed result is 0.17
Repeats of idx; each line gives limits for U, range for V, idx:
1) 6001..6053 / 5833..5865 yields 0.12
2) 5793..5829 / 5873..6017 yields -0.25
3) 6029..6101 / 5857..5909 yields -0.11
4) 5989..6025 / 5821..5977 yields -0.05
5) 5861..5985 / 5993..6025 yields 0.08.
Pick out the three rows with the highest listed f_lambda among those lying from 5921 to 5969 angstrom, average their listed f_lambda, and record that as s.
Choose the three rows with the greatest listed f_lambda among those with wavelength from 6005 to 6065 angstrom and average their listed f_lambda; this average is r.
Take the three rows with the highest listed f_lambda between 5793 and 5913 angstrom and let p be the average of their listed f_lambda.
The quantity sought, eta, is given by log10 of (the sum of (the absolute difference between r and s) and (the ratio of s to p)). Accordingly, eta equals -0.012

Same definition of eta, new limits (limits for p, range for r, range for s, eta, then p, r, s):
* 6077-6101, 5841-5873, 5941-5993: 0.066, 5.23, 5.42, 5.26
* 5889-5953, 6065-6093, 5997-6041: 0.009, 5.44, 5.25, 5.30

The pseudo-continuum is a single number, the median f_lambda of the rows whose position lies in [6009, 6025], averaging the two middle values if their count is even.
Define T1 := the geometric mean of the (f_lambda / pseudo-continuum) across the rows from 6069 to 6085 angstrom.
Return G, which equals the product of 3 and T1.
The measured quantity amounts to 2.99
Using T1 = 1.00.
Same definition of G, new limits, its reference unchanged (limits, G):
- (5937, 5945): 2.90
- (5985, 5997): 3.05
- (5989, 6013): 3.06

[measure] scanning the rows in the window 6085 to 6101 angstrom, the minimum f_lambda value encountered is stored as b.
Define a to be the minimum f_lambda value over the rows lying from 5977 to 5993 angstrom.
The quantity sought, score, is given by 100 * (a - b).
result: 7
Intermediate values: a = 5.096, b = 5.03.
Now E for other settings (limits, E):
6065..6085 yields 6067.0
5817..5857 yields 5851.0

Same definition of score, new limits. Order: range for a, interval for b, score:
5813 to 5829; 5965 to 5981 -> 10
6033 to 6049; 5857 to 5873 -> 1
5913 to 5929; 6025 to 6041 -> 16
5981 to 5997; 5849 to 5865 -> 1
